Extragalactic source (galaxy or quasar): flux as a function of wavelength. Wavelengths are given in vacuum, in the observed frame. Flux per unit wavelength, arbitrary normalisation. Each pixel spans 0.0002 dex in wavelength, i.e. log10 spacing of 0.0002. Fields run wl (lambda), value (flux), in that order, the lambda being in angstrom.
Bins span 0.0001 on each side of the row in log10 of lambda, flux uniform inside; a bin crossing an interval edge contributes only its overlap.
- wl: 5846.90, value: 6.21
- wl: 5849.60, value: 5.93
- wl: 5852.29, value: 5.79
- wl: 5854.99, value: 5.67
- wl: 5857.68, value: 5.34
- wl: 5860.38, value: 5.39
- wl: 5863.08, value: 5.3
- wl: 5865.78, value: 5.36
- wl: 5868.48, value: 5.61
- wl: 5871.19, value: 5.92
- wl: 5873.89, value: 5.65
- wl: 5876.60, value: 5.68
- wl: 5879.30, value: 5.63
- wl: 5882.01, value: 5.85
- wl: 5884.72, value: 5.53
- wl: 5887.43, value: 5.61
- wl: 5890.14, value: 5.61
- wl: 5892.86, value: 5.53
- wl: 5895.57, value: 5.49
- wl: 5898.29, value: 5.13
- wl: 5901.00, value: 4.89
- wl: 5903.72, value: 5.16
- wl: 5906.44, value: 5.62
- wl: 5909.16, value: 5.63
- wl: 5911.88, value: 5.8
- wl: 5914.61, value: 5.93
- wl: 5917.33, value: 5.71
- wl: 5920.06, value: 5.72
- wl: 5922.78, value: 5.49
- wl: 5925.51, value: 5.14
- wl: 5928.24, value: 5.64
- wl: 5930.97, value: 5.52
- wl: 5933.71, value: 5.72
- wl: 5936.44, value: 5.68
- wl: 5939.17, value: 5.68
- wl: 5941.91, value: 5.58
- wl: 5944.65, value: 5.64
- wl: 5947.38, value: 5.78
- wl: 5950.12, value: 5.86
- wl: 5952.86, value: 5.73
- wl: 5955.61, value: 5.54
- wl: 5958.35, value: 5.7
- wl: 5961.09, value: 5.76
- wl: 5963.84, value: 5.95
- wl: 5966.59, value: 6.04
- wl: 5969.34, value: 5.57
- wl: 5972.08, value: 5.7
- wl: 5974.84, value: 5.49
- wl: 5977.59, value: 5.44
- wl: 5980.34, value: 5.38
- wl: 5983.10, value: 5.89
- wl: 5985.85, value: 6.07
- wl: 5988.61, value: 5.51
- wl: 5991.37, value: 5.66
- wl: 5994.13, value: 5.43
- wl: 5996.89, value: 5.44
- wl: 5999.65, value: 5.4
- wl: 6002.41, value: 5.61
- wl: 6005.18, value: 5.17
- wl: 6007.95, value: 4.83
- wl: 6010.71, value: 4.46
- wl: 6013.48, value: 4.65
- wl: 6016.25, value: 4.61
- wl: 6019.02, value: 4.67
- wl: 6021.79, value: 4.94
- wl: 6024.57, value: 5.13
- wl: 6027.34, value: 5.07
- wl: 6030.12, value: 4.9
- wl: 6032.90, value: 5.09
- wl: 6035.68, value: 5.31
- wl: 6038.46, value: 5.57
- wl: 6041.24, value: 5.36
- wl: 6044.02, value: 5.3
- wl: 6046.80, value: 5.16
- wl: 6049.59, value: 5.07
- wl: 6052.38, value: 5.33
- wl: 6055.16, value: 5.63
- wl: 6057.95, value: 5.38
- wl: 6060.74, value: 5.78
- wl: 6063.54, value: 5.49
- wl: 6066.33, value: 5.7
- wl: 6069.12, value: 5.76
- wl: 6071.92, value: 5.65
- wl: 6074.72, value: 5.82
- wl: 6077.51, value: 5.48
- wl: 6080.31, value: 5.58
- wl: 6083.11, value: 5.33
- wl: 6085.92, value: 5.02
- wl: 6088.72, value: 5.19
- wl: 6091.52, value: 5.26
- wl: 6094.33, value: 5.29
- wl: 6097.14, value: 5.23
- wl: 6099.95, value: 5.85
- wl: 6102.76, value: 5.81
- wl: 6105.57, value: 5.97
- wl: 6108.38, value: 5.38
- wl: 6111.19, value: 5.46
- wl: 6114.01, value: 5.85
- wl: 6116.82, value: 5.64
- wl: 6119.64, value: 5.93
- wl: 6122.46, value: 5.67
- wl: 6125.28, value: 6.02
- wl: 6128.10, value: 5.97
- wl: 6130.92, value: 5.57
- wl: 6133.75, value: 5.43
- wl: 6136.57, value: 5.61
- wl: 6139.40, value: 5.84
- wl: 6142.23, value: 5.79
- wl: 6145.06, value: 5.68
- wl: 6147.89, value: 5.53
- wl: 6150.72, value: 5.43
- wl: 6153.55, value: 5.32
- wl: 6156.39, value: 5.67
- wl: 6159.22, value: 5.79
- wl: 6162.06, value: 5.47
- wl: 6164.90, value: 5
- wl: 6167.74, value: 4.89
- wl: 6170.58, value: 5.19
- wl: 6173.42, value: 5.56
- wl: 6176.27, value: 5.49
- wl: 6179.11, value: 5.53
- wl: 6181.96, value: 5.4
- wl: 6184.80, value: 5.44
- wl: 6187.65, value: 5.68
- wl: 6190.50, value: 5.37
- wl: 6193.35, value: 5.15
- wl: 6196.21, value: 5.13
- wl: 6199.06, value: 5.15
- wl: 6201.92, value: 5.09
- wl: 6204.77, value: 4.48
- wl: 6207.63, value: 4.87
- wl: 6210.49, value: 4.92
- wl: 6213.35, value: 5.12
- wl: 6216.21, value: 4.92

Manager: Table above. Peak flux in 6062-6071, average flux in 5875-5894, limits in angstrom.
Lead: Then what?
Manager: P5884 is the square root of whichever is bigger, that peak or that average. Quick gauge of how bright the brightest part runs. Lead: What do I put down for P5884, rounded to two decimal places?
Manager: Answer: 2.40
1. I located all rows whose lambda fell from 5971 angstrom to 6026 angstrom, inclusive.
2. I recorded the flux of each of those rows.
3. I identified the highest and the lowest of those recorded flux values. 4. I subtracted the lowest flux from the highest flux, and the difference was 1.6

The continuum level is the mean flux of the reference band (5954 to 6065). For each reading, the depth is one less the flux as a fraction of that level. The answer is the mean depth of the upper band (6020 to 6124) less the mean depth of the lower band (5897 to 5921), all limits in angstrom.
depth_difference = 0.01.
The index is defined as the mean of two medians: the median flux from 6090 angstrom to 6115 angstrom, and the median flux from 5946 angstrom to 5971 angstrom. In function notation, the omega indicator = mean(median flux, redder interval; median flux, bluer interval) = 5.61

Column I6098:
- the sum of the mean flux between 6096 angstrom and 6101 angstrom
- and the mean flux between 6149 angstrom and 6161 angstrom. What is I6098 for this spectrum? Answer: 11.1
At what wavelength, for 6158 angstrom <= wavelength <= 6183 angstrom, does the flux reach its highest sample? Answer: 6159.22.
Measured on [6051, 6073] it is 6060.74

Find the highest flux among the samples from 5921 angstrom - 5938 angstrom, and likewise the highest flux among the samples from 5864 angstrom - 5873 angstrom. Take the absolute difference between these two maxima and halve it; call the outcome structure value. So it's 0.10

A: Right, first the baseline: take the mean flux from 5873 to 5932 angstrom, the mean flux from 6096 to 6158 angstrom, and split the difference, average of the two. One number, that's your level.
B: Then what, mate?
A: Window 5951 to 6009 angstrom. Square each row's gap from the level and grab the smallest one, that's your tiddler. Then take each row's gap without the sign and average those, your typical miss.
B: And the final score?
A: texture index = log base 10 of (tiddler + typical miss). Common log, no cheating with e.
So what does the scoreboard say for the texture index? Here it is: -0.67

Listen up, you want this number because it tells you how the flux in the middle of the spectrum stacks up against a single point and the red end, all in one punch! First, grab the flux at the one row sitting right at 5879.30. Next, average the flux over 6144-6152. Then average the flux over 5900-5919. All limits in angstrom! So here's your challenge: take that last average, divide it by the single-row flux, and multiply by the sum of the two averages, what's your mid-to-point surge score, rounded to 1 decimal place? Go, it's 10.9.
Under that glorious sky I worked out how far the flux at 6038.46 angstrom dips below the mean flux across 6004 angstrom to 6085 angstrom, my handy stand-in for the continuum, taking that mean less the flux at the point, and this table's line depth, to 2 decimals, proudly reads -0.32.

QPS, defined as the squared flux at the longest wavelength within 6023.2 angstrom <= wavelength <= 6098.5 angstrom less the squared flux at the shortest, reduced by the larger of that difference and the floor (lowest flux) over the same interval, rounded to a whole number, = -4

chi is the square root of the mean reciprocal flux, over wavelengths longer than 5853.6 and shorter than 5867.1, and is 0.430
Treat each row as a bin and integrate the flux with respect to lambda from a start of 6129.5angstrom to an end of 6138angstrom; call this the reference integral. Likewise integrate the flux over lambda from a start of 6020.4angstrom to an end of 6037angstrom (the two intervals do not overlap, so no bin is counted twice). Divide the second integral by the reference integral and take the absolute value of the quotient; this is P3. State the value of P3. 1.8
